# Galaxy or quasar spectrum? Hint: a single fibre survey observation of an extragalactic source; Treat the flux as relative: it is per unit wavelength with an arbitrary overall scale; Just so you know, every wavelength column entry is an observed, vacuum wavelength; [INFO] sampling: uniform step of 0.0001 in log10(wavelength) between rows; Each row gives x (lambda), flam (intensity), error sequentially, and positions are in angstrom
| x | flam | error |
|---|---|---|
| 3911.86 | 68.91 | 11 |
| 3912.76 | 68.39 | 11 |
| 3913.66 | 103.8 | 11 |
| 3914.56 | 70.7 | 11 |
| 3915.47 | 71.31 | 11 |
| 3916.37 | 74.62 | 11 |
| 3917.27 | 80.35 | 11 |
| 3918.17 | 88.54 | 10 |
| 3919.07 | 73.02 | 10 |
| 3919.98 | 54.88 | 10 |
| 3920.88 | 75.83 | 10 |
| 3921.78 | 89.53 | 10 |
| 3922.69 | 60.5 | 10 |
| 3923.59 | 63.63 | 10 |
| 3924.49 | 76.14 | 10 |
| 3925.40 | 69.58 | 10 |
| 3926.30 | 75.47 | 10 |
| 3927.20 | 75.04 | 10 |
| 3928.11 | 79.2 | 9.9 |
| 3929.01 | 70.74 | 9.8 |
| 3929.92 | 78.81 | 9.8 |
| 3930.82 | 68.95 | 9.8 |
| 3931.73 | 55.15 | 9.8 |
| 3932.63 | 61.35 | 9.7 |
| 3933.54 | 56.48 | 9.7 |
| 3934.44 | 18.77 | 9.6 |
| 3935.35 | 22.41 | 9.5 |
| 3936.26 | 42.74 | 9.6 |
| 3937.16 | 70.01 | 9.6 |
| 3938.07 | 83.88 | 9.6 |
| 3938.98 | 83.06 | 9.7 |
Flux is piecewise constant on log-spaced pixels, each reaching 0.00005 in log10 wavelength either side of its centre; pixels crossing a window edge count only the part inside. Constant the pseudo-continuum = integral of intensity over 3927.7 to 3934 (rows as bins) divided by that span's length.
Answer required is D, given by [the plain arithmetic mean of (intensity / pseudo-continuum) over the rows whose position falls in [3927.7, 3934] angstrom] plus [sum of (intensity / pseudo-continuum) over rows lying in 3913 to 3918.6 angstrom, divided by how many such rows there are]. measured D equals 2.22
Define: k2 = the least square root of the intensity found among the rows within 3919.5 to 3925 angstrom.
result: 7.4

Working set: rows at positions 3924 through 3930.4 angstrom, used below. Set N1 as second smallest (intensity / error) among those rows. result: 7.2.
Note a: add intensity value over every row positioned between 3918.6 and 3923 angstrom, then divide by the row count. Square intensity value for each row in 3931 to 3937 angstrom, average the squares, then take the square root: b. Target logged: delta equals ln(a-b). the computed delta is 3.2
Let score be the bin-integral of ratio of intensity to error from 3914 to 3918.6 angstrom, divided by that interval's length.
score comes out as 7.2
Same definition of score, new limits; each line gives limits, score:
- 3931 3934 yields 6.0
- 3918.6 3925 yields 7.0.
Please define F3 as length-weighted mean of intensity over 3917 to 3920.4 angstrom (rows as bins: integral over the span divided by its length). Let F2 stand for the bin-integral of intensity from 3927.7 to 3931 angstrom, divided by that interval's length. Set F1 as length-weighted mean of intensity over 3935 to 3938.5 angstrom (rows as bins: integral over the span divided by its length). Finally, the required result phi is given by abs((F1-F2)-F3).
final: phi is 93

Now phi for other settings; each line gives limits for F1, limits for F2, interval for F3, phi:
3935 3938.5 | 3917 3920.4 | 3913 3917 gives 98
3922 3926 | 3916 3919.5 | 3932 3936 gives 51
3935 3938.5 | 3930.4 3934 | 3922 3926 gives 74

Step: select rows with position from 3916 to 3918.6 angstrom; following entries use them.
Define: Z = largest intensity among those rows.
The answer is 88.54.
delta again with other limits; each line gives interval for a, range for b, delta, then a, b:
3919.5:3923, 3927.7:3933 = -0.5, 70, 70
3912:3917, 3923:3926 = 2.1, 78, 70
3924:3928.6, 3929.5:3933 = 2.1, 75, 67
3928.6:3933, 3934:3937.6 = 3.2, 67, 44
